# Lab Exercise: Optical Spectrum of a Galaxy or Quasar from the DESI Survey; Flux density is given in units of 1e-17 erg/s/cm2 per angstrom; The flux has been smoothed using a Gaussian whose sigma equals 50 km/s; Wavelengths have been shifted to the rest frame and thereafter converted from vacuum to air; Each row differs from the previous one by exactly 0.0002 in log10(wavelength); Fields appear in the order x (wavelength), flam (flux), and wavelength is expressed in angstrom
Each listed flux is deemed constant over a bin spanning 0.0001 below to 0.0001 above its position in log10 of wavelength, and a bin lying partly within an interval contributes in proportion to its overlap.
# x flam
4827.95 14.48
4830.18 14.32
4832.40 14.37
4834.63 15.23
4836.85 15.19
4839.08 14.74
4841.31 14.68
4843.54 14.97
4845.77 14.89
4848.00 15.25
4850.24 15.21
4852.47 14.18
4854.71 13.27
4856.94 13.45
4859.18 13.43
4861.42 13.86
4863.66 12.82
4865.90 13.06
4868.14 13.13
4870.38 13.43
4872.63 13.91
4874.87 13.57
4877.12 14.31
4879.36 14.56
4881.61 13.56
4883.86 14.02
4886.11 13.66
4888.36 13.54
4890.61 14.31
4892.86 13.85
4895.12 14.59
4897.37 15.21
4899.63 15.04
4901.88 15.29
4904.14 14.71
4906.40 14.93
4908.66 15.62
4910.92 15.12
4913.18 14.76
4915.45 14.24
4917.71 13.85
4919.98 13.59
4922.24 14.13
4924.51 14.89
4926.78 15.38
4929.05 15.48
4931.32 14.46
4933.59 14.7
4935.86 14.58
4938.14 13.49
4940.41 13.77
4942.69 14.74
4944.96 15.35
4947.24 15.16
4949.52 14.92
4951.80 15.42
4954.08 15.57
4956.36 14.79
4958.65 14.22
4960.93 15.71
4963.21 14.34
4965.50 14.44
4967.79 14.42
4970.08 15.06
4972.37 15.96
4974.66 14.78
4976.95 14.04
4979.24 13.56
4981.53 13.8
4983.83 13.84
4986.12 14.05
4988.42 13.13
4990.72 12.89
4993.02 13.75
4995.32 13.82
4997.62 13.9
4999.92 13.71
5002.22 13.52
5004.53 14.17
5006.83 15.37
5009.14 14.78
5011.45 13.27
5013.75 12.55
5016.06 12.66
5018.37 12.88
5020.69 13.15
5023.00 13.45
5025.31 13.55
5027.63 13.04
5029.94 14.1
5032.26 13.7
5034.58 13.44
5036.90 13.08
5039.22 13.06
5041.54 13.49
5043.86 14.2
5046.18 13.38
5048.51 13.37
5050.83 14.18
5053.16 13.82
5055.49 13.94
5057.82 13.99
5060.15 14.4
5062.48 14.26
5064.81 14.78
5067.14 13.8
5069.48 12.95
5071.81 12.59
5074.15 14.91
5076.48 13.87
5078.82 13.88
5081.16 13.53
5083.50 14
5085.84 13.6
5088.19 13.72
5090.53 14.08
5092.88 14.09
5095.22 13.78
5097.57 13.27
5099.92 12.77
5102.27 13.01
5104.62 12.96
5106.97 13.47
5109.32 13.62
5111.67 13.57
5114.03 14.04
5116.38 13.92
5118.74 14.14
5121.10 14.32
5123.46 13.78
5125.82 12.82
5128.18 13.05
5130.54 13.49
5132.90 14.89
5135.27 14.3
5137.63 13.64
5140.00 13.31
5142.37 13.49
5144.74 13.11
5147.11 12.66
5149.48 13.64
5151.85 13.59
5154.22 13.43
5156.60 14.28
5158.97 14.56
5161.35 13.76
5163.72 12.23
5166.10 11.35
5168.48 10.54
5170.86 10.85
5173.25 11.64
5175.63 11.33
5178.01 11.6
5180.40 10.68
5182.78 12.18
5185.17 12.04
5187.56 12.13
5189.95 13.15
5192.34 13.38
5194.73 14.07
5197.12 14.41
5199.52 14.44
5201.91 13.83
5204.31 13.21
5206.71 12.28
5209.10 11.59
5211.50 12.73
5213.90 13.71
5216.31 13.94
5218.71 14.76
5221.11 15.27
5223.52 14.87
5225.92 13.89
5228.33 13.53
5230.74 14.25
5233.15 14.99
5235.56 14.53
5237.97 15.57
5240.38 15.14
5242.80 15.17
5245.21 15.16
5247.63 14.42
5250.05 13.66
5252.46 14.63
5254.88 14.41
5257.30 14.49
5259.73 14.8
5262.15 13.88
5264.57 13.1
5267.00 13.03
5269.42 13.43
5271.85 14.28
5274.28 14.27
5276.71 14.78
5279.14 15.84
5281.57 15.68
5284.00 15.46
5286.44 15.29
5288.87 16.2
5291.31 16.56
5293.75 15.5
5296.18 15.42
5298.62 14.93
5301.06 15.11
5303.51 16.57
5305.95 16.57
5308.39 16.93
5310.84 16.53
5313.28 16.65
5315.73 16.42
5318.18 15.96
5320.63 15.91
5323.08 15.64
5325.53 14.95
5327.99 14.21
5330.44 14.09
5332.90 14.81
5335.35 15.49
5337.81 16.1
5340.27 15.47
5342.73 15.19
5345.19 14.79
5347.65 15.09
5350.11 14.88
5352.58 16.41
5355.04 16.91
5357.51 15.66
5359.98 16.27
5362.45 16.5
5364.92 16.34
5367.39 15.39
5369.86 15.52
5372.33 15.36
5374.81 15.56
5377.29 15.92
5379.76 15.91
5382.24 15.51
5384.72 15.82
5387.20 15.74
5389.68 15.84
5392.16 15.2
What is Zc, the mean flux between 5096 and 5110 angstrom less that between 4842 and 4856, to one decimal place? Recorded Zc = -1.4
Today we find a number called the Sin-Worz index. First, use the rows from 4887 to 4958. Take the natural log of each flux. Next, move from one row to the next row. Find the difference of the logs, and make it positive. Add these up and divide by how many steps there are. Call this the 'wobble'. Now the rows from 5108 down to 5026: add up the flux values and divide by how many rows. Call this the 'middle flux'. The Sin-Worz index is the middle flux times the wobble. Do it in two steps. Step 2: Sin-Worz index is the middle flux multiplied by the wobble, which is 0.46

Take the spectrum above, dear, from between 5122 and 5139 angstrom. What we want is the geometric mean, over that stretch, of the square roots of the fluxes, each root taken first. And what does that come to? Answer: 3.70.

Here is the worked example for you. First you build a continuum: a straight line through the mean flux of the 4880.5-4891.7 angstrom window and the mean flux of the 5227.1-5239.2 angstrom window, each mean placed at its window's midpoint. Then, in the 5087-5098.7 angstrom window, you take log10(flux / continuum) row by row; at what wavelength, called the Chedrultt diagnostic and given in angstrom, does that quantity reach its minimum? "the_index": 5097.57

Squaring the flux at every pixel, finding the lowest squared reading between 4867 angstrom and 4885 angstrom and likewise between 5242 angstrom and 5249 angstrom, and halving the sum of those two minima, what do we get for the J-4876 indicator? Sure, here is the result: 190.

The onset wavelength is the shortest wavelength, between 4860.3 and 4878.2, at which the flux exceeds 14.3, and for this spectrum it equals 4877.12 angstrom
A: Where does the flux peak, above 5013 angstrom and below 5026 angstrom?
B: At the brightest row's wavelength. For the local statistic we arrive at 5025.31 angstrom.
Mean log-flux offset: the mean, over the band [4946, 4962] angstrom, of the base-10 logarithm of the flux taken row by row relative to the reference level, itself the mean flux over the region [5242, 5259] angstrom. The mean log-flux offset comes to 0.016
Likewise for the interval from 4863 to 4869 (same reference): -0.049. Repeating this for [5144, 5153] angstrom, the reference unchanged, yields -0.041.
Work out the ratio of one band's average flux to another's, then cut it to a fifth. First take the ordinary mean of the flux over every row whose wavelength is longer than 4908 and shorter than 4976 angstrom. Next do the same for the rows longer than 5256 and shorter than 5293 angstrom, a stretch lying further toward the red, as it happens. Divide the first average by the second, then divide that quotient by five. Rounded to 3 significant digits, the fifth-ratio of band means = 0.200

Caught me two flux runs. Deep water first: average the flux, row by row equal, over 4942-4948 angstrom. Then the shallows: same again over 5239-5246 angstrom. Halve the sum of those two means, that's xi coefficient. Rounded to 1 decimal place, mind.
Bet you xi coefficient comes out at 15.1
